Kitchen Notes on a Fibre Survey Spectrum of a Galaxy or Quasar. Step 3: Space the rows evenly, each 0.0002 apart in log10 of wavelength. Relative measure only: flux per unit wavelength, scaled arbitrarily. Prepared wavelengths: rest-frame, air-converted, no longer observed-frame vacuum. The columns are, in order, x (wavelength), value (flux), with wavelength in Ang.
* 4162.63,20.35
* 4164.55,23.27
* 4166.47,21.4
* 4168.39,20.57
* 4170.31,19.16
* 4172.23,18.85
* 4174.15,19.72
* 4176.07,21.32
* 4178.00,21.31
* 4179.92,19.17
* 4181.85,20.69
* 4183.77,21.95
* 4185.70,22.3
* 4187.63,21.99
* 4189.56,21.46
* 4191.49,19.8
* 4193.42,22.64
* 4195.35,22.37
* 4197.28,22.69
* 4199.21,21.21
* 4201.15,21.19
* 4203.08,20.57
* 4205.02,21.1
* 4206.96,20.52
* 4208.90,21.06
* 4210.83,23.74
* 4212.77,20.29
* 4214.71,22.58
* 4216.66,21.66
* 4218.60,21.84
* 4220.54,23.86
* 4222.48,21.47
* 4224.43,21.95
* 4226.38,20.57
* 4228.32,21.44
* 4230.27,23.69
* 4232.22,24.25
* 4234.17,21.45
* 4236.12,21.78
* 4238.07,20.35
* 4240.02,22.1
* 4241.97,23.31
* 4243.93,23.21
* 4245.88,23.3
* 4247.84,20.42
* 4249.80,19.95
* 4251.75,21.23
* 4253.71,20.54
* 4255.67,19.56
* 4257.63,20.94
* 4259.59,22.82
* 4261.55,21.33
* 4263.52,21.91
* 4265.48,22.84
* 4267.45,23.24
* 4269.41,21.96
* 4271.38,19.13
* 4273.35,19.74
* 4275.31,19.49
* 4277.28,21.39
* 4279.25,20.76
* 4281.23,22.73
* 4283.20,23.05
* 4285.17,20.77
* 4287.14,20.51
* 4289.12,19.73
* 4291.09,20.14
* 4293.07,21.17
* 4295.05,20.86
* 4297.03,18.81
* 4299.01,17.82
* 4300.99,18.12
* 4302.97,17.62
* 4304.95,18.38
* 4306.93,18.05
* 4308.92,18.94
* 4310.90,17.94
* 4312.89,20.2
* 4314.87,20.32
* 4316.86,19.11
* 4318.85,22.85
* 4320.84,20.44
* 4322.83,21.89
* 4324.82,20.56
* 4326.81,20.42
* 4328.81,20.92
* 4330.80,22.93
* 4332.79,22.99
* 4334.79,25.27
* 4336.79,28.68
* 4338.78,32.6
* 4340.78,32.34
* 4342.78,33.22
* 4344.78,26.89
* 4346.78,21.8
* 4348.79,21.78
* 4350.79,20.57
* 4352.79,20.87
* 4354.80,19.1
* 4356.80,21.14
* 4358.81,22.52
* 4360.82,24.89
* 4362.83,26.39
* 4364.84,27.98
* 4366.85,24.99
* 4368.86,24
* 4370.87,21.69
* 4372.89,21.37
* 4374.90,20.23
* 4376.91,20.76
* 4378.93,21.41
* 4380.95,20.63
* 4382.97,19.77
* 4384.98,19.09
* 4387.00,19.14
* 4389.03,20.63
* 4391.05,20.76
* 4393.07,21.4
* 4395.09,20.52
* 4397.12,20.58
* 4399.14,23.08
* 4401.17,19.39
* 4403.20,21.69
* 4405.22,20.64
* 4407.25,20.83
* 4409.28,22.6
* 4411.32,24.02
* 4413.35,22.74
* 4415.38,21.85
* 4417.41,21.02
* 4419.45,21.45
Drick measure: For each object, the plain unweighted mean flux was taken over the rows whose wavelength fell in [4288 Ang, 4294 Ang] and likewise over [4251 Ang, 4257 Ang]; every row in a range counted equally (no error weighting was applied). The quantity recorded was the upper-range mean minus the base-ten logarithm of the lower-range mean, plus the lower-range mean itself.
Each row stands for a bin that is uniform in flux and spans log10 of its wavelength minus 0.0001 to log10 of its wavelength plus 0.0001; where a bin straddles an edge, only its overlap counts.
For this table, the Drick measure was 39.5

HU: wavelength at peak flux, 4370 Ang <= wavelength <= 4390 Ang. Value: 4370.87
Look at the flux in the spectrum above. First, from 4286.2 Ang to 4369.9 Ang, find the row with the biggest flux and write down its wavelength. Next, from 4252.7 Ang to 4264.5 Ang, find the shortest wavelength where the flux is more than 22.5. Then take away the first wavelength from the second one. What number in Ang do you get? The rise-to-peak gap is -83.2 Ang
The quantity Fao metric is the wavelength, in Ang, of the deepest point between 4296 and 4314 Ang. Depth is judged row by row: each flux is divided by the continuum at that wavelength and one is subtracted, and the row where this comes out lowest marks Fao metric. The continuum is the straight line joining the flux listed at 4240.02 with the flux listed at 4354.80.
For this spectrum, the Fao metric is 4302.97 Ang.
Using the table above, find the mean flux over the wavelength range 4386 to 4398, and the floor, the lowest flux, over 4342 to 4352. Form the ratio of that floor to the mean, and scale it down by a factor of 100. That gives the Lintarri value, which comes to 0.0100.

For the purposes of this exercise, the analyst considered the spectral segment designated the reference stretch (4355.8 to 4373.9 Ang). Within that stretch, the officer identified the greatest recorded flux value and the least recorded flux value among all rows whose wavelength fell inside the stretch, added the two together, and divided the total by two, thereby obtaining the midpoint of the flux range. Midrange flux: 25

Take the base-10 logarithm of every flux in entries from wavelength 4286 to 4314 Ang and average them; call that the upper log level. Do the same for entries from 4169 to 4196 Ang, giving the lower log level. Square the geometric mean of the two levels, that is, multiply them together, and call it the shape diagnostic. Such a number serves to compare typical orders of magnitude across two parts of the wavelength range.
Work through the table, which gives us 1.69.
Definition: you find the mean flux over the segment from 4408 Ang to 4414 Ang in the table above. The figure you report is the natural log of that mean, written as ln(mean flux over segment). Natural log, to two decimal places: 3.14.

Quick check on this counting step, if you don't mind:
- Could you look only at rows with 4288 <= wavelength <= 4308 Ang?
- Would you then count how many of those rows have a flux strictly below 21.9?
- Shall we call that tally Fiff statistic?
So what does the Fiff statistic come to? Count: 10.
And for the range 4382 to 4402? 9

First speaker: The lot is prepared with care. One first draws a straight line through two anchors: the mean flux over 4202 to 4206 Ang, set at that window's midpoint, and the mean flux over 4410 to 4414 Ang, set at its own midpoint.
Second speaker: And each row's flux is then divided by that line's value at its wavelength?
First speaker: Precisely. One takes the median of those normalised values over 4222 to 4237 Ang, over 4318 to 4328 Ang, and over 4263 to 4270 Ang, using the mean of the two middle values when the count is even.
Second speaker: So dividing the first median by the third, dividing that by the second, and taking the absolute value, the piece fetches 1.1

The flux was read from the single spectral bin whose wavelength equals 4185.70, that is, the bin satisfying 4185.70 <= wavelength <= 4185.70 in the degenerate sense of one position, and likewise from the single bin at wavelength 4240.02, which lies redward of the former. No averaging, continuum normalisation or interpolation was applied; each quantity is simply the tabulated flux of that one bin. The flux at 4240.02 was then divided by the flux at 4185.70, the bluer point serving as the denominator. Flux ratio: 0.99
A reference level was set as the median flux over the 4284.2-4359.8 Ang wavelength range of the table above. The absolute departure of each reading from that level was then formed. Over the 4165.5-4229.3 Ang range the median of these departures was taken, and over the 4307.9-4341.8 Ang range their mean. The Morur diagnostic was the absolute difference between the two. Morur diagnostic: 2.2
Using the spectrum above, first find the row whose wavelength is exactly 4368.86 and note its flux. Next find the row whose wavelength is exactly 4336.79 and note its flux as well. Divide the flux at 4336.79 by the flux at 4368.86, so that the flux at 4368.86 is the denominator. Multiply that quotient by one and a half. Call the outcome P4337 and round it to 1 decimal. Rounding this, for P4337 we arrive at 1.8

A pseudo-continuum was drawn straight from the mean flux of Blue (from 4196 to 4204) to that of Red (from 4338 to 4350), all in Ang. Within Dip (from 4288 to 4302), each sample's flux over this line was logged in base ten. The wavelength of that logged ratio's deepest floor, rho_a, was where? 4299.01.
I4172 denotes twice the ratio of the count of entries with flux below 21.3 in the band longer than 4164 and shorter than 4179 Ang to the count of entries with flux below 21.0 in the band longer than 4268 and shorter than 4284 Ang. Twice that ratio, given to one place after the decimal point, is 2.0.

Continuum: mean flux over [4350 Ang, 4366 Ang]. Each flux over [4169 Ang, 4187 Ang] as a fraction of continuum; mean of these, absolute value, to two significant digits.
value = 0.89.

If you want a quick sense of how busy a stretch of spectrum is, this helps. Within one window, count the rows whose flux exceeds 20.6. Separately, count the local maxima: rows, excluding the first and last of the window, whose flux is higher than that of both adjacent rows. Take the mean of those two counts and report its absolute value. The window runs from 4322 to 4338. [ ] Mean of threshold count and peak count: 3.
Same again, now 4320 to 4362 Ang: 10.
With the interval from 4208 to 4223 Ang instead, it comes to 5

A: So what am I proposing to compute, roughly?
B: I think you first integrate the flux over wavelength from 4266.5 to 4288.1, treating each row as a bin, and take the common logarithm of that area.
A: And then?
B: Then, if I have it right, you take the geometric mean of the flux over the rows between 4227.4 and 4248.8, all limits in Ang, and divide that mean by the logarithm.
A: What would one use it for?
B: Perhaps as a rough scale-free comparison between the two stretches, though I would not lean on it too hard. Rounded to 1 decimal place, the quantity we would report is 8.4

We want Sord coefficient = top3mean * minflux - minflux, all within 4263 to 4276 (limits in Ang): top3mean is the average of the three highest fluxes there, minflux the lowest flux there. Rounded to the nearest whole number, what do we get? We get 415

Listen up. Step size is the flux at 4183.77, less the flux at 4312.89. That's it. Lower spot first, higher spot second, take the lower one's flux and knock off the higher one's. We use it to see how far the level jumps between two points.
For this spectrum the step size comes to 2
